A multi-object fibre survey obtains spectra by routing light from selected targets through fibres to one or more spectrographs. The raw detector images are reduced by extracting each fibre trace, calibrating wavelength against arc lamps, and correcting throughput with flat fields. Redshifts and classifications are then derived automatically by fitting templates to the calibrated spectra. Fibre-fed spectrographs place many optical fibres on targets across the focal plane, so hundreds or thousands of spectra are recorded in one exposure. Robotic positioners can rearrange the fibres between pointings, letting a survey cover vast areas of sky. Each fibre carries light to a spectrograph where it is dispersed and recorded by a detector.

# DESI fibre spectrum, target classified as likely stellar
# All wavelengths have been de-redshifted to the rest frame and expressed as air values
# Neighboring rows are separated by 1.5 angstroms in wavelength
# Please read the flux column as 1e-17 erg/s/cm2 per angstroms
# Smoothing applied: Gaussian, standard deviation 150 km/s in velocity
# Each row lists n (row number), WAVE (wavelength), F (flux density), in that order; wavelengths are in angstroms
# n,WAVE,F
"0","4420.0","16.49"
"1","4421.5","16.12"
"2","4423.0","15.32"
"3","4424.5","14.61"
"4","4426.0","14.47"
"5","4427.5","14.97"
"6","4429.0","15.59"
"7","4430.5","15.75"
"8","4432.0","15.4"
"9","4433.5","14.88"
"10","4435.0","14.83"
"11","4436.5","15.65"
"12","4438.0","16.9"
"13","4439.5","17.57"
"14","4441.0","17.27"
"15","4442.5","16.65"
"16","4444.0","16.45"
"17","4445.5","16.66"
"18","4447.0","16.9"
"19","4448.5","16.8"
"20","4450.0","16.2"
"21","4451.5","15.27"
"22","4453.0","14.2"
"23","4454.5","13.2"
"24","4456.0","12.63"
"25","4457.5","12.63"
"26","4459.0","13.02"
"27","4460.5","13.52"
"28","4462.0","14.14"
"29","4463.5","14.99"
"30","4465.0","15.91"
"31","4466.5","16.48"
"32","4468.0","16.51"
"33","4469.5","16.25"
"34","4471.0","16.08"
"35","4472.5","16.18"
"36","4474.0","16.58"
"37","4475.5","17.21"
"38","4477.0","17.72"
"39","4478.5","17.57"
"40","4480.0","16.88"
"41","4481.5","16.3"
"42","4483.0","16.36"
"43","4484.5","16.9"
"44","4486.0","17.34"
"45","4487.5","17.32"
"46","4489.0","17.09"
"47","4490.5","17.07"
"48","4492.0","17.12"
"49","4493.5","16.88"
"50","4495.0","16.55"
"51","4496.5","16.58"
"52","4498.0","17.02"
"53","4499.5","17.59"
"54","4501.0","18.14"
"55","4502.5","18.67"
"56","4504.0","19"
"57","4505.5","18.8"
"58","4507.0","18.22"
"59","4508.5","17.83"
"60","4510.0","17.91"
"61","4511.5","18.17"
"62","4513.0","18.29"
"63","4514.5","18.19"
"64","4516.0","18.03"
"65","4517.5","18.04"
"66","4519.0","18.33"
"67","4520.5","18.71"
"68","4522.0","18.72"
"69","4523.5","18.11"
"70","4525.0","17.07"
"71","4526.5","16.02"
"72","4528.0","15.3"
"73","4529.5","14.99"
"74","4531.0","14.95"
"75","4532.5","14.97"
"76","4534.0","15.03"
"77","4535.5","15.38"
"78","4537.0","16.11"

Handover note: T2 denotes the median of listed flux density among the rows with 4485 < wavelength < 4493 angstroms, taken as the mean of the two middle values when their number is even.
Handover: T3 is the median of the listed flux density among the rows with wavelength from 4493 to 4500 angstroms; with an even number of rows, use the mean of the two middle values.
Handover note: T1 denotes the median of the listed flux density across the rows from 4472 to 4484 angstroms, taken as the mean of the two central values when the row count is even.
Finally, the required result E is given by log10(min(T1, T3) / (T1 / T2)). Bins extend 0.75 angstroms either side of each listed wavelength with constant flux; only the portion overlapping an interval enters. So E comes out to 1.23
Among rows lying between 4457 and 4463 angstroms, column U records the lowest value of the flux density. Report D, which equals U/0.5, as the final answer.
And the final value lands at 25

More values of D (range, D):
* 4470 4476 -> 32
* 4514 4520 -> 36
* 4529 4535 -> 30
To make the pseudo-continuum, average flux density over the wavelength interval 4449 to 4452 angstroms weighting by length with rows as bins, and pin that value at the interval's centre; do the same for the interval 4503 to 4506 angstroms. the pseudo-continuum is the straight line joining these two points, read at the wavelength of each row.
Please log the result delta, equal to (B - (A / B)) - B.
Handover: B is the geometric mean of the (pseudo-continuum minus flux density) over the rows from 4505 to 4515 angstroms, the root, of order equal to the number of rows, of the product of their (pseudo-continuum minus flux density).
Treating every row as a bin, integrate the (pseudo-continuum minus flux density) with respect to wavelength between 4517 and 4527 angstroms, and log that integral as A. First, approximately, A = 20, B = 0.8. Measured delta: -24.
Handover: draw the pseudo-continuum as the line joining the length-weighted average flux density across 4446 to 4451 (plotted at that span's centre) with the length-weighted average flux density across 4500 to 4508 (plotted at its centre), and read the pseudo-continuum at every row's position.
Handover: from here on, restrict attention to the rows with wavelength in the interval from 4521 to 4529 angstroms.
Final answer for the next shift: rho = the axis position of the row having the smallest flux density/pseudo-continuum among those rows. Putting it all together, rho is 4528.0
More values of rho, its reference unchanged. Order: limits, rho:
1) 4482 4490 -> 4483.0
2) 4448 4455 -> 4454.5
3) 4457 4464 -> 4457.5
